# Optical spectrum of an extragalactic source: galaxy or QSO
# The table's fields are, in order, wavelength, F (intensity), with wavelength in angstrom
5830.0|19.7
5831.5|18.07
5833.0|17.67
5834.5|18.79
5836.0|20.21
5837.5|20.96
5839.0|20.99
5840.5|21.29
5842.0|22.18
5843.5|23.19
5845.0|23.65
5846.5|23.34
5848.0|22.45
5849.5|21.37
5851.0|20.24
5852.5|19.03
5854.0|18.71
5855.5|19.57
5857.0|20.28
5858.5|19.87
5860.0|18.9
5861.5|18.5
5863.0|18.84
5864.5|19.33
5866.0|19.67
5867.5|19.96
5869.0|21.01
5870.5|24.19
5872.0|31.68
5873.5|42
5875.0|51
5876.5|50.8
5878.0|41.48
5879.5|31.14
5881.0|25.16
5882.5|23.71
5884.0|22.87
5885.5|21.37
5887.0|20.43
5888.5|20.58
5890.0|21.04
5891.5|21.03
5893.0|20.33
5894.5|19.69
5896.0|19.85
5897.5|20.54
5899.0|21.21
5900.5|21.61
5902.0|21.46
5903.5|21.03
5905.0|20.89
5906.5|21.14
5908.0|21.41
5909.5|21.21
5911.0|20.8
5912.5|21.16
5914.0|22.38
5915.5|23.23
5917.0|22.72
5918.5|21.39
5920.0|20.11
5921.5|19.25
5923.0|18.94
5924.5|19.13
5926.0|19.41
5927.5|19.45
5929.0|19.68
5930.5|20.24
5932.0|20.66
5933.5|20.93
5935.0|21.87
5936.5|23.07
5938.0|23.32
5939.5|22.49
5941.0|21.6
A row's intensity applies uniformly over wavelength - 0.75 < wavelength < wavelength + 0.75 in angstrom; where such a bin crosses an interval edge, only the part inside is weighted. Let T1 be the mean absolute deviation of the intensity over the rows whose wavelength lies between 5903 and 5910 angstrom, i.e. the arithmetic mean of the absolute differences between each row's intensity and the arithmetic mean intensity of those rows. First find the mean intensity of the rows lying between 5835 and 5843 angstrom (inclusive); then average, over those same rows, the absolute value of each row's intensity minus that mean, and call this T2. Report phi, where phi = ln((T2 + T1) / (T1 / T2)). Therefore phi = 0.78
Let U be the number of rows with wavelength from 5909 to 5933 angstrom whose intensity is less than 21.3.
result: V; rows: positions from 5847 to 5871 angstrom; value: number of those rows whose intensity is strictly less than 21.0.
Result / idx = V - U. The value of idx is 0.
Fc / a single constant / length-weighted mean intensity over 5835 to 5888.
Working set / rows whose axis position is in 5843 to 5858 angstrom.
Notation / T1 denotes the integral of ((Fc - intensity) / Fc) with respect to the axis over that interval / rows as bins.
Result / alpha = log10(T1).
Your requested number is 0.32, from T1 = 2.1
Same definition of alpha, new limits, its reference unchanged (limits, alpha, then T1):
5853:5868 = 0.50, 3.2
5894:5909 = 0.34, 2.2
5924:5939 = 0.35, 2.2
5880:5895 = 0.22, 1.6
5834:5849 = 0.23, 1.7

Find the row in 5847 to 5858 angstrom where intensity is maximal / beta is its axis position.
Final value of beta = 5848.0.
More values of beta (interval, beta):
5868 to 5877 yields 5875.0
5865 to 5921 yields 5875.0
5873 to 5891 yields 5875.0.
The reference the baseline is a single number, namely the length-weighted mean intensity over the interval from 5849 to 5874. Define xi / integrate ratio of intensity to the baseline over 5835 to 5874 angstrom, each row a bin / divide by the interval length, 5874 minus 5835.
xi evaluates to 1.003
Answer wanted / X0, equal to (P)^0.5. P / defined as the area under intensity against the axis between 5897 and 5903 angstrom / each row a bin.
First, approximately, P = 127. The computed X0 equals 11.3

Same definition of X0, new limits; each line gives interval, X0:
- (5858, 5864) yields 10.7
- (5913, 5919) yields 11.6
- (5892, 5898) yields 11.0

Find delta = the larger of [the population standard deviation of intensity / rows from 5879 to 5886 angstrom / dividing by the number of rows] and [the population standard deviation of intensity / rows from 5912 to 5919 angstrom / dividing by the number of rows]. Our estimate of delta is 3.4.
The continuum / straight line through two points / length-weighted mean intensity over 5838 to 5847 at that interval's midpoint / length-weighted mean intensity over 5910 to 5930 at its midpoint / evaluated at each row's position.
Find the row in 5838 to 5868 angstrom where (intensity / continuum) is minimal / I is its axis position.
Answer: 5861.5 angstrom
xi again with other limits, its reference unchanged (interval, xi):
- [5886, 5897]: 0.940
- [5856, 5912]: 1.112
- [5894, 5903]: 0.954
